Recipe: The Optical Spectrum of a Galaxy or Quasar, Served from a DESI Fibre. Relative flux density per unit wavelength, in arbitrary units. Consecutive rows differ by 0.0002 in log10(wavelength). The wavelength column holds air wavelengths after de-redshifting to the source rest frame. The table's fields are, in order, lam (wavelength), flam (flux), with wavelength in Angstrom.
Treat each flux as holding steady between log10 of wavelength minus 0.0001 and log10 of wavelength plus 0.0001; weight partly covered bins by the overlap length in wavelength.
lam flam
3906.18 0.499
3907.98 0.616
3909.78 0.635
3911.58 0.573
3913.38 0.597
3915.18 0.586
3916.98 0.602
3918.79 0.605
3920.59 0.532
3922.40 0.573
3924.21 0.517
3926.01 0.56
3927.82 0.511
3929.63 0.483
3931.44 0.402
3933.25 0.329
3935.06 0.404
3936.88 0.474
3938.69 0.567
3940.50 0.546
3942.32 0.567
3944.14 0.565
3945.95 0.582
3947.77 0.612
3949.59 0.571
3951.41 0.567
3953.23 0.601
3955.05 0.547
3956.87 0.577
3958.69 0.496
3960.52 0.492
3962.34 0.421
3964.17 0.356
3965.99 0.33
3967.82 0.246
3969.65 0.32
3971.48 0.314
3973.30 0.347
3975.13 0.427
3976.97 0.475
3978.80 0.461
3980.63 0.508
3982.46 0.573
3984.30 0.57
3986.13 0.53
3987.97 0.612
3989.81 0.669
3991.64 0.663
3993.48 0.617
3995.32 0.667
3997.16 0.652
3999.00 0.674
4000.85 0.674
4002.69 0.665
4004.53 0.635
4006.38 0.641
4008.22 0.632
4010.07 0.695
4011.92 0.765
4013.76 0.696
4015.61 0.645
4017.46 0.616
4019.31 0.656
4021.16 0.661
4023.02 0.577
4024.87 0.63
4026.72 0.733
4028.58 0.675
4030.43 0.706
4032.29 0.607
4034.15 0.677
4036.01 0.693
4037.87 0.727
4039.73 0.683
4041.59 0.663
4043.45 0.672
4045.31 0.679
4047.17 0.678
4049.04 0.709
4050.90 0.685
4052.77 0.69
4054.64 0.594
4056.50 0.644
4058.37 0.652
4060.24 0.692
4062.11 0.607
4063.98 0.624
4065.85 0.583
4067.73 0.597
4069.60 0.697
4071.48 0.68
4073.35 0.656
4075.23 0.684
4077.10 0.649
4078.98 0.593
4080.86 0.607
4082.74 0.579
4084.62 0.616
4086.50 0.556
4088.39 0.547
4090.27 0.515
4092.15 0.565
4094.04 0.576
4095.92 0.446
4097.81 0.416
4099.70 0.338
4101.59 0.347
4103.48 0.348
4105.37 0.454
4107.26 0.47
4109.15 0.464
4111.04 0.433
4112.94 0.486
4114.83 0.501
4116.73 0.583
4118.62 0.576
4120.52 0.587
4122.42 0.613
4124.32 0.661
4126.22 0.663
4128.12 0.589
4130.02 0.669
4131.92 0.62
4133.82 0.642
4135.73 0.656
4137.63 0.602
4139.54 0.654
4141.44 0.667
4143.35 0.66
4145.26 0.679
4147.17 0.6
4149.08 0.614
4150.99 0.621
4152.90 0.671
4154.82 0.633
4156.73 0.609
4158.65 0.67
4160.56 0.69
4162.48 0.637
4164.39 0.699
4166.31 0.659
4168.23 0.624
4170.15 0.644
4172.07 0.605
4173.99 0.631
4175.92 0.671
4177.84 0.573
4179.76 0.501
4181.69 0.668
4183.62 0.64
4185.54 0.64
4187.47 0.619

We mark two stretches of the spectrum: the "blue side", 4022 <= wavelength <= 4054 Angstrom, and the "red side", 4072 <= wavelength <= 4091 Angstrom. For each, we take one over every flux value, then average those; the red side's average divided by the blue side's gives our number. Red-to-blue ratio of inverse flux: 1.1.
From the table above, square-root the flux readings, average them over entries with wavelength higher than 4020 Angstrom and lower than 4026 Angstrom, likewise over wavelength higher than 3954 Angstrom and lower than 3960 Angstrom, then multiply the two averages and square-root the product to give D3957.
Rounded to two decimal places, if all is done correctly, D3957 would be 0.76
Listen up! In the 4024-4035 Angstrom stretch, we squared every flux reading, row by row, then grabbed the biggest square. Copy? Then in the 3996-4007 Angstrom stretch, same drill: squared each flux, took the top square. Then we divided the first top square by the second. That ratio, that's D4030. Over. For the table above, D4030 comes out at 1.2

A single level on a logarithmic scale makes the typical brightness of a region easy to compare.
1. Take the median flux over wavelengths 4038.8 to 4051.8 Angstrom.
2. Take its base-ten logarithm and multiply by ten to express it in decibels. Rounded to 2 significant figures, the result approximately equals -1.7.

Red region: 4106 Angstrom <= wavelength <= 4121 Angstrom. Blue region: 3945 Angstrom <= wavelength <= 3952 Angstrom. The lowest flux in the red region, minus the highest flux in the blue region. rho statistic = -0.179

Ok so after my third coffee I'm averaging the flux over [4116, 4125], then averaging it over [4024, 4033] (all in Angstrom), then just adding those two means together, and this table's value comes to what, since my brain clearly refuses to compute 1.27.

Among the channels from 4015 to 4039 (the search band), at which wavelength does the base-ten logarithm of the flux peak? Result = 4026.72 Angstrom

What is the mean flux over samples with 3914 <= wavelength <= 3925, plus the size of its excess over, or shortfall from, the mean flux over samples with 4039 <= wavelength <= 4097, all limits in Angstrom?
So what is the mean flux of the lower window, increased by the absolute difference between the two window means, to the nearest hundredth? 0.63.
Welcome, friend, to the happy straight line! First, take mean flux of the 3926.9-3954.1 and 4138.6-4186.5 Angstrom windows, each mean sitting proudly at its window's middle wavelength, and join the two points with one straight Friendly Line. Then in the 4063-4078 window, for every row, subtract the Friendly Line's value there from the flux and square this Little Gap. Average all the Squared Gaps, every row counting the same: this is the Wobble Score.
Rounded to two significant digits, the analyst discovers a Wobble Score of 0.0047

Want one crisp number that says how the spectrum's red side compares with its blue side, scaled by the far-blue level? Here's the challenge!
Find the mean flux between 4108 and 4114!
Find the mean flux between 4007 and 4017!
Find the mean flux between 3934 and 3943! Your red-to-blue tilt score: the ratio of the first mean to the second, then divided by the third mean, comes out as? 1.3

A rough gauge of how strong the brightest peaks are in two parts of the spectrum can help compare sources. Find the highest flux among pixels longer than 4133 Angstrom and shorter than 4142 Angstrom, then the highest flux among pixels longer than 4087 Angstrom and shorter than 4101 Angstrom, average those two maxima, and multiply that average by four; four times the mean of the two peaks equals 2.49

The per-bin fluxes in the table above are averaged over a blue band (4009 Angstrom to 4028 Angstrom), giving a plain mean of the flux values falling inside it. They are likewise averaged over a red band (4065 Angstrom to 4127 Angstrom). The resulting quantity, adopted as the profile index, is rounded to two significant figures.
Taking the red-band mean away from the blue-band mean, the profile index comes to 0.12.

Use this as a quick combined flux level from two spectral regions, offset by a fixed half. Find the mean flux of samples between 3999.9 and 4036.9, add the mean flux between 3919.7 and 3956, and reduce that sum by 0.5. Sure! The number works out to 0.69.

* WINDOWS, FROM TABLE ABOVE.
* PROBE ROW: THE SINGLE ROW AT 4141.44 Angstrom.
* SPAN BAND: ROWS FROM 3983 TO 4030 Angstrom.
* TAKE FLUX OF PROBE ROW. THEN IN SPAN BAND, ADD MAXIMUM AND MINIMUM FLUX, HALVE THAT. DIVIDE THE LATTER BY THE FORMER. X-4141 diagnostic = 1.0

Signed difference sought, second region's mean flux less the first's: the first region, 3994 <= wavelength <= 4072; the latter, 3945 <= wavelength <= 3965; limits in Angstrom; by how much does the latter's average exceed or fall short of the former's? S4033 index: -0.13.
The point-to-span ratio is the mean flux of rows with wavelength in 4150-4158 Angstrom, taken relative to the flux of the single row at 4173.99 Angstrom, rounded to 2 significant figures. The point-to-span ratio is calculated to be 1.0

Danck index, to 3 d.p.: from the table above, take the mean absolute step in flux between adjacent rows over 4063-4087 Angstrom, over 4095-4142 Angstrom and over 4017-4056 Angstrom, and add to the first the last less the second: 0.043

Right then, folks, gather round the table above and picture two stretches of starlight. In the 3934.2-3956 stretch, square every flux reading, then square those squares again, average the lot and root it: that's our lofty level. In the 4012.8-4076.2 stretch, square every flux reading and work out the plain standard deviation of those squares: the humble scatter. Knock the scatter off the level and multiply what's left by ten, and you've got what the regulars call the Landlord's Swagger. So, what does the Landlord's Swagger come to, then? 2.6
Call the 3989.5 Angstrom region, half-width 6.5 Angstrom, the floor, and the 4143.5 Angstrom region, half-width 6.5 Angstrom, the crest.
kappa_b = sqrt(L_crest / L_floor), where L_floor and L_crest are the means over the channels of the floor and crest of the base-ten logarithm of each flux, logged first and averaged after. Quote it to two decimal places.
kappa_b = 0.96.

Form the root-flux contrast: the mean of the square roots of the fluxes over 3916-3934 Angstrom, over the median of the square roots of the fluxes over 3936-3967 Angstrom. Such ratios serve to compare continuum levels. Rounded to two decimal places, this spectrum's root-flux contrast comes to 0.95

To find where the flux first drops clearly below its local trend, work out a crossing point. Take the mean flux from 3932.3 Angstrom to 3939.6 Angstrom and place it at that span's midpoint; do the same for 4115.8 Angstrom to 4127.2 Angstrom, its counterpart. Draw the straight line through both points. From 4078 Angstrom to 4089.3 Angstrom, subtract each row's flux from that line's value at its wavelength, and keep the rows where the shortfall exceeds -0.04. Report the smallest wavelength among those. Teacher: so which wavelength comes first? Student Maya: 4078.98 Angstrom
